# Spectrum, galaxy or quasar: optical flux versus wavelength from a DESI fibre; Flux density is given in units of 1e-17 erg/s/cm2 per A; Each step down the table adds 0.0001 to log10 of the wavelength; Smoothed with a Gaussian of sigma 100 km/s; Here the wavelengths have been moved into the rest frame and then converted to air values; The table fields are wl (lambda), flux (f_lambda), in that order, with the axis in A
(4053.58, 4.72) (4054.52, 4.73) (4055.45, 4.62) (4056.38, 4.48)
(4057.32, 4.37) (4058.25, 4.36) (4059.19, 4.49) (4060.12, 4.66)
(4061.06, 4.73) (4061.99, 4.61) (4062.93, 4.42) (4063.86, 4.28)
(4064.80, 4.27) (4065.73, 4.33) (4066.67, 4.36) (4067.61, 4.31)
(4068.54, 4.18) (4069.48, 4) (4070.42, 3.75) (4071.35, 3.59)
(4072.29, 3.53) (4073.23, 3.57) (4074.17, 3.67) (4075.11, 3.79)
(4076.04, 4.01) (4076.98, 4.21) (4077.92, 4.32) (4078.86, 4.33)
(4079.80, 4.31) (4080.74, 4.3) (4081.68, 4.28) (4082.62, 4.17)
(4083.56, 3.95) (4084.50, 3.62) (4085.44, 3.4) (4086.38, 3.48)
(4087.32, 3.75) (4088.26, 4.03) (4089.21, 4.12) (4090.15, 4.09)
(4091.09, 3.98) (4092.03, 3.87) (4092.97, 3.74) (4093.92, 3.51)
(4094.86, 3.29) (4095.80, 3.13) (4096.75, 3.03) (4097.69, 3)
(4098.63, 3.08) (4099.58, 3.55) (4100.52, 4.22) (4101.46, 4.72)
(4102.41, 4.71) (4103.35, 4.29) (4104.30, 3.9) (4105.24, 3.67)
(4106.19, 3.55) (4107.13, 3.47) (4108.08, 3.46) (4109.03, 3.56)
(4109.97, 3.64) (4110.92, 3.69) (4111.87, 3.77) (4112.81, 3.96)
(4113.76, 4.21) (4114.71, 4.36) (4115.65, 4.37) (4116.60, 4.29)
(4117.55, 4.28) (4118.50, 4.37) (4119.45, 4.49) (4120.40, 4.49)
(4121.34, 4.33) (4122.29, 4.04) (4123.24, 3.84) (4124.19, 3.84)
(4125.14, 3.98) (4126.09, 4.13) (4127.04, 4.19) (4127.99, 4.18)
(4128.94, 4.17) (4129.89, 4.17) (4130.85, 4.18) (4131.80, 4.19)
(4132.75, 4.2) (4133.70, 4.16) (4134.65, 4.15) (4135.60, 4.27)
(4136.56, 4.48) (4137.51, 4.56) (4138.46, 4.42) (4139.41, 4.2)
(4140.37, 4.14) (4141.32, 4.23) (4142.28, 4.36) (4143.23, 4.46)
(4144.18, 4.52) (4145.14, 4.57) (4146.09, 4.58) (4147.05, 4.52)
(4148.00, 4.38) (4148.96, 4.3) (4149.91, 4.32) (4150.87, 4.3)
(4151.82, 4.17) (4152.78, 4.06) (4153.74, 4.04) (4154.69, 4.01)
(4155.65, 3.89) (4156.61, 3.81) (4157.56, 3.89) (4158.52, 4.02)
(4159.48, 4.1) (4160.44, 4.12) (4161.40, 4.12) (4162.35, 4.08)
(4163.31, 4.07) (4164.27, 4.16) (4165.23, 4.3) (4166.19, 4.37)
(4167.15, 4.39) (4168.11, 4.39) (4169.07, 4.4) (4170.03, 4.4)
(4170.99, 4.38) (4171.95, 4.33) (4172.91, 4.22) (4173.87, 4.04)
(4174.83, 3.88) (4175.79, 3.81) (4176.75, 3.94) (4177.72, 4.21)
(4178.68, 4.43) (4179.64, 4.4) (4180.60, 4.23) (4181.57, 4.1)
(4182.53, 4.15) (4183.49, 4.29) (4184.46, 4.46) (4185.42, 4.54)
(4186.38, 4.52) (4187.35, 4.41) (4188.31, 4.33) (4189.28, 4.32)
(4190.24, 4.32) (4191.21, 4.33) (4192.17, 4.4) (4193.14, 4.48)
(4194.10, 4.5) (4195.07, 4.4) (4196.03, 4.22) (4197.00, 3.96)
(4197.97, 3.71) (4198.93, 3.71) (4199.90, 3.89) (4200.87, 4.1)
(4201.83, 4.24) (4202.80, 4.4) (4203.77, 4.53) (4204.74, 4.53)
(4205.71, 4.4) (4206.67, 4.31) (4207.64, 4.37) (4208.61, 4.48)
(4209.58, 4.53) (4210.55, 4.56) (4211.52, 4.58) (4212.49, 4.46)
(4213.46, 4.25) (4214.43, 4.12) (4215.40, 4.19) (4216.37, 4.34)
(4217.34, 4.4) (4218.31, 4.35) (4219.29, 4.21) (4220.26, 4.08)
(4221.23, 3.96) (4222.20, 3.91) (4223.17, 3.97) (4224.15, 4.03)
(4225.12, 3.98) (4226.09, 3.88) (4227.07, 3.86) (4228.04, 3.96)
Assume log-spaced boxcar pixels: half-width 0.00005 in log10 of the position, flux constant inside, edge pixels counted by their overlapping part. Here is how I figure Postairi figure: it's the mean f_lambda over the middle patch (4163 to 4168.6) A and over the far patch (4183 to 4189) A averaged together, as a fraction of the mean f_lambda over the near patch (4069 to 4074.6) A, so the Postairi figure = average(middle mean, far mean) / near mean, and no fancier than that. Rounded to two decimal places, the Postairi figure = 1.18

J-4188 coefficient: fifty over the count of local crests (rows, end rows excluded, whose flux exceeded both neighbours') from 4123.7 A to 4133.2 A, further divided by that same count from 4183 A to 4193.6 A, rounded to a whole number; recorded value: 50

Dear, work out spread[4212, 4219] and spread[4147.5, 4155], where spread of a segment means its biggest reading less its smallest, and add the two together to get 0.71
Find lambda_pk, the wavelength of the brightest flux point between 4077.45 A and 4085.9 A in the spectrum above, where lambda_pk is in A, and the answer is 4078.86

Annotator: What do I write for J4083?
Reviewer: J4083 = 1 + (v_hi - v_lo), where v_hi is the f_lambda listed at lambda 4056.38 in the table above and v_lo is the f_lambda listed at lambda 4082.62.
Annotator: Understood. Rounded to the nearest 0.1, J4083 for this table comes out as 1.3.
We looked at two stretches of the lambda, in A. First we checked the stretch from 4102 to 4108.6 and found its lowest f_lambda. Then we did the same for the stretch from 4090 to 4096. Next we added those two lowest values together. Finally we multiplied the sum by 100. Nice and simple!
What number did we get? 659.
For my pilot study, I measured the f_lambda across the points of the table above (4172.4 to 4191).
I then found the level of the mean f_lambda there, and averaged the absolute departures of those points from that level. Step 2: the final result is 0.17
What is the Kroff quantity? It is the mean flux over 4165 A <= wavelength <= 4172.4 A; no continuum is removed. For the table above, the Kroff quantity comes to 4.37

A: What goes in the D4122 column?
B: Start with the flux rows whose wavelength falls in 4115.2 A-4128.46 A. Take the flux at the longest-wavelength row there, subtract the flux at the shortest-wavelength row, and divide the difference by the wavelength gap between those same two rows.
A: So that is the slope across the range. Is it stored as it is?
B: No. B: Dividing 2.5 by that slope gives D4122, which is -162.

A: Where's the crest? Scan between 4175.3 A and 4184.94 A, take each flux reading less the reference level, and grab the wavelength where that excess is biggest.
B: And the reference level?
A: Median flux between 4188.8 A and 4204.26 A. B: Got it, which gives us 4184.46 A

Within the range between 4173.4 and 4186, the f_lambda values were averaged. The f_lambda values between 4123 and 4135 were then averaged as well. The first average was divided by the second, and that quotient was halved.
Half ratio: 0.510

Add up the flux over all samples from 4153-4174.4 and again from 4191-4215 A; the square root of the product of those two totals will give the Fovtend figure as 99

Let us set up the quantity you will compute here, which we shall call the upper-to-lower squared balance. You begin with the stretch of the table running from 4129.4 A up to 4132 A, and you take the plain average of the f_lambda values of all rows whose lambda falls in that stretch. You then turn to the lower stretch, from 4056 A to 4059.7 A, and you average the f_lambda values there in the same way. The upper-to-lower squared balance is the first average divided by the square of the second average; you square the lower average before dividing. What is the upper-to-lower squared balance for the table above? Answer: 0.213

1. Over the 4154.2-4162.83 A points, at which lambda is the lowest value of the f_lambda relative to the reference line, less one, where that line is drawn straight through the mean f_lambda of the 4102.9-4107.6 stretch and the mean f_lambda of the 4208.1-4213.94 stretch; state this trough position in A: 4156.61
